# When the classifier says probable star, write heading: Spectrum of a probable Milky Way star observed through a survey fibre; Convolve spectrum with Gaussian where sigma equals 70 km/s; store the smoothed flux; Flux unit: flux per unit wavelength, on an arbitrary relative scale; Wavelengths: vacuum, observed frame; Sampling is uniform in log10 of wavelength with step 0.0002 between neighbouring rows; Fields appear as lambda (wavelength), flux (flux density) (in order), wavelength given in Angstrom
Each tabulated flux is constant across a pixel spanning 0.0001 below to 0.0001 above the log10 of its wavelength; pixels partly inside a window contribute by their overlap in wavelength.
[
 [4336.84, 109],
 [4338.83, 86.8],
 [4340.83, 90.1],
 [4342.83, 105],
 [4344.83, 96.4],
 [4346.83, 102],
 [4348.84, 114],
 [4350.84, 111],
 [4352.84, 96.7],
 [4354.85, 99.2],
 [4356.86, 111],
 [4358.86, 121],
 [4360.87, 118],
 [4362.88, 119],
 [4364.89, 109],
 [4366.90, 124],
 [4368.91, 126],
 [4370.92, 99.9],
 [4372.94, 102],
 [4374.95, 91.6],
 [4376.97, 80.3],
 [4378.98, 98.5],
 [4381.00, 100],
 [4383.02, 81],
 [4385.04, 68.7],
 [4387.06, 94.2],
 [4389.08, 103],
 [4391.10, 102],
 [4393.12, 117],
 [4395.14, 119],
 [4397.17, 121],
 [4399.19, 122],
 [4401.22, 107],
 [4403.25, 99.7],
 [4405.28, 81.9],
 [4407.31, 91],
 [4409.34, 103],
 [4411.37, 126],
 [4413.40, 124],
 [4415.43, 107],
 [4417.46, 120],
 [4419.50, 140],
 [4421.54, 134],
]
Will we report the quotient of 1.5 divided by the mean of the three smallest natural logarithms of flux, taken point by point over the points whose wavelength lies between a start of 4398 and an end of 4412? 0.333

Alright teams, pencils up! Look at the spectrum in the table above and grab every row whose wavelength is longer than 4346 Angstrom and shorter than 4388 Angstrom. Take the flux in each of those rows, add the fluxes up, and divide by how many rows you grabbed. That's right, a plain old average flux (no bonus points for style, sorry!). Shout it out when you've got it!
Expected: 103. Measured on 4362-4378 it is 106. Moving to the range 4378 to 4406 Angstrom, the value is 101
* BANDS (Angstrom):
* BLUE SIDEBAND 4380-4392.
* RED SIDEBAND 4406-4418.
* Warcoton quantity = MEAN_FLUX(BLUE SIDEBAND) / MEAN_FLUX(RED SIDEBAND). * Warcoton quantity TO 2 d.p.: 0.82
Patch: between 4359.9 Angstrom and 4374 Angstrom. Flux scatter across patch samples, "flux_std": 10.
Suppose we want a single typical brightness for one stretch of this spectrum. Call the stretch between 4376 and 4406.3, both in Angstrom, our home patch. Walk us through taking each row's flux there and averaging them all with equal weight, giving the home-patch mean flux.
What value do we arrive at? 100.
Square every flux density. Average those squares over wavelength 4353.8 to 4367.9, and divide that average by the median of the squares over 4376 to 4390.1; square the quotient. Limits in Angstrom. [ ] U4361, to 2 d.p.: 2.20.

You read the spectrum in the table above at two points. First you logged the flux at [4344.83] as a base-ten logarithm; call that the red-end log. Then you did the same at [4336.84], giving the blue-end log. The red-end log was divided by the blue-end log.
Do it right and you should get 0.97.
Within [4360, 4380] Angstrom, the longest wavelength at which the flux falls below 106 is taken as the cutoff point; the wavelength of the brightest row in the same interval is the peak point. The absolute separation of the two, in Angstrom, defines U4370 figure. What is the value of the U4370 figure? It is 10.1 Angstrom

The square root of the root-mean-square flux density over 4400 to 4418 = 10.37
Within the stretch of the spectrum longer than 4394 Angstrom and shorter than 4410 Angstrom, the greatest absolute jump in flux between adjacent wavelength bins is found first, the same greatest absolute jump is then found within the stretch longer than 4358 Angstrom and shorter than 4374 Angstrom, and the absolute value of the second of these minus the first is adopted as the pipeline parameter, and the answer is 8.3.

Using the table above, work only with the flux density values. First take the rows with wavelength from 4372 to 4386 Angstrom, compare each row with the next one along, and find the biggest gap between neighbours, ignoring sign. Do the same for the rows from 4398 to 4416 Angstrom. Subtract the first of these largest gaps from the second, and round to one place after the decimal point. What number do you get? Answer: 4.0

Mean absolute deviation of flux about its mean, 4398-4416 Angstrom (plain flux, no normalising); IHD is 11.5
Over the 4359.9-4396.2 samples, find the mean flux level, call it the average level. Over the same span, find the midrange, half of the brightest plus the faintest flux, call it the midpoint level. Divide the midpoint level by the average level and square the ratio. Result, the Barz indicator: 0.89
